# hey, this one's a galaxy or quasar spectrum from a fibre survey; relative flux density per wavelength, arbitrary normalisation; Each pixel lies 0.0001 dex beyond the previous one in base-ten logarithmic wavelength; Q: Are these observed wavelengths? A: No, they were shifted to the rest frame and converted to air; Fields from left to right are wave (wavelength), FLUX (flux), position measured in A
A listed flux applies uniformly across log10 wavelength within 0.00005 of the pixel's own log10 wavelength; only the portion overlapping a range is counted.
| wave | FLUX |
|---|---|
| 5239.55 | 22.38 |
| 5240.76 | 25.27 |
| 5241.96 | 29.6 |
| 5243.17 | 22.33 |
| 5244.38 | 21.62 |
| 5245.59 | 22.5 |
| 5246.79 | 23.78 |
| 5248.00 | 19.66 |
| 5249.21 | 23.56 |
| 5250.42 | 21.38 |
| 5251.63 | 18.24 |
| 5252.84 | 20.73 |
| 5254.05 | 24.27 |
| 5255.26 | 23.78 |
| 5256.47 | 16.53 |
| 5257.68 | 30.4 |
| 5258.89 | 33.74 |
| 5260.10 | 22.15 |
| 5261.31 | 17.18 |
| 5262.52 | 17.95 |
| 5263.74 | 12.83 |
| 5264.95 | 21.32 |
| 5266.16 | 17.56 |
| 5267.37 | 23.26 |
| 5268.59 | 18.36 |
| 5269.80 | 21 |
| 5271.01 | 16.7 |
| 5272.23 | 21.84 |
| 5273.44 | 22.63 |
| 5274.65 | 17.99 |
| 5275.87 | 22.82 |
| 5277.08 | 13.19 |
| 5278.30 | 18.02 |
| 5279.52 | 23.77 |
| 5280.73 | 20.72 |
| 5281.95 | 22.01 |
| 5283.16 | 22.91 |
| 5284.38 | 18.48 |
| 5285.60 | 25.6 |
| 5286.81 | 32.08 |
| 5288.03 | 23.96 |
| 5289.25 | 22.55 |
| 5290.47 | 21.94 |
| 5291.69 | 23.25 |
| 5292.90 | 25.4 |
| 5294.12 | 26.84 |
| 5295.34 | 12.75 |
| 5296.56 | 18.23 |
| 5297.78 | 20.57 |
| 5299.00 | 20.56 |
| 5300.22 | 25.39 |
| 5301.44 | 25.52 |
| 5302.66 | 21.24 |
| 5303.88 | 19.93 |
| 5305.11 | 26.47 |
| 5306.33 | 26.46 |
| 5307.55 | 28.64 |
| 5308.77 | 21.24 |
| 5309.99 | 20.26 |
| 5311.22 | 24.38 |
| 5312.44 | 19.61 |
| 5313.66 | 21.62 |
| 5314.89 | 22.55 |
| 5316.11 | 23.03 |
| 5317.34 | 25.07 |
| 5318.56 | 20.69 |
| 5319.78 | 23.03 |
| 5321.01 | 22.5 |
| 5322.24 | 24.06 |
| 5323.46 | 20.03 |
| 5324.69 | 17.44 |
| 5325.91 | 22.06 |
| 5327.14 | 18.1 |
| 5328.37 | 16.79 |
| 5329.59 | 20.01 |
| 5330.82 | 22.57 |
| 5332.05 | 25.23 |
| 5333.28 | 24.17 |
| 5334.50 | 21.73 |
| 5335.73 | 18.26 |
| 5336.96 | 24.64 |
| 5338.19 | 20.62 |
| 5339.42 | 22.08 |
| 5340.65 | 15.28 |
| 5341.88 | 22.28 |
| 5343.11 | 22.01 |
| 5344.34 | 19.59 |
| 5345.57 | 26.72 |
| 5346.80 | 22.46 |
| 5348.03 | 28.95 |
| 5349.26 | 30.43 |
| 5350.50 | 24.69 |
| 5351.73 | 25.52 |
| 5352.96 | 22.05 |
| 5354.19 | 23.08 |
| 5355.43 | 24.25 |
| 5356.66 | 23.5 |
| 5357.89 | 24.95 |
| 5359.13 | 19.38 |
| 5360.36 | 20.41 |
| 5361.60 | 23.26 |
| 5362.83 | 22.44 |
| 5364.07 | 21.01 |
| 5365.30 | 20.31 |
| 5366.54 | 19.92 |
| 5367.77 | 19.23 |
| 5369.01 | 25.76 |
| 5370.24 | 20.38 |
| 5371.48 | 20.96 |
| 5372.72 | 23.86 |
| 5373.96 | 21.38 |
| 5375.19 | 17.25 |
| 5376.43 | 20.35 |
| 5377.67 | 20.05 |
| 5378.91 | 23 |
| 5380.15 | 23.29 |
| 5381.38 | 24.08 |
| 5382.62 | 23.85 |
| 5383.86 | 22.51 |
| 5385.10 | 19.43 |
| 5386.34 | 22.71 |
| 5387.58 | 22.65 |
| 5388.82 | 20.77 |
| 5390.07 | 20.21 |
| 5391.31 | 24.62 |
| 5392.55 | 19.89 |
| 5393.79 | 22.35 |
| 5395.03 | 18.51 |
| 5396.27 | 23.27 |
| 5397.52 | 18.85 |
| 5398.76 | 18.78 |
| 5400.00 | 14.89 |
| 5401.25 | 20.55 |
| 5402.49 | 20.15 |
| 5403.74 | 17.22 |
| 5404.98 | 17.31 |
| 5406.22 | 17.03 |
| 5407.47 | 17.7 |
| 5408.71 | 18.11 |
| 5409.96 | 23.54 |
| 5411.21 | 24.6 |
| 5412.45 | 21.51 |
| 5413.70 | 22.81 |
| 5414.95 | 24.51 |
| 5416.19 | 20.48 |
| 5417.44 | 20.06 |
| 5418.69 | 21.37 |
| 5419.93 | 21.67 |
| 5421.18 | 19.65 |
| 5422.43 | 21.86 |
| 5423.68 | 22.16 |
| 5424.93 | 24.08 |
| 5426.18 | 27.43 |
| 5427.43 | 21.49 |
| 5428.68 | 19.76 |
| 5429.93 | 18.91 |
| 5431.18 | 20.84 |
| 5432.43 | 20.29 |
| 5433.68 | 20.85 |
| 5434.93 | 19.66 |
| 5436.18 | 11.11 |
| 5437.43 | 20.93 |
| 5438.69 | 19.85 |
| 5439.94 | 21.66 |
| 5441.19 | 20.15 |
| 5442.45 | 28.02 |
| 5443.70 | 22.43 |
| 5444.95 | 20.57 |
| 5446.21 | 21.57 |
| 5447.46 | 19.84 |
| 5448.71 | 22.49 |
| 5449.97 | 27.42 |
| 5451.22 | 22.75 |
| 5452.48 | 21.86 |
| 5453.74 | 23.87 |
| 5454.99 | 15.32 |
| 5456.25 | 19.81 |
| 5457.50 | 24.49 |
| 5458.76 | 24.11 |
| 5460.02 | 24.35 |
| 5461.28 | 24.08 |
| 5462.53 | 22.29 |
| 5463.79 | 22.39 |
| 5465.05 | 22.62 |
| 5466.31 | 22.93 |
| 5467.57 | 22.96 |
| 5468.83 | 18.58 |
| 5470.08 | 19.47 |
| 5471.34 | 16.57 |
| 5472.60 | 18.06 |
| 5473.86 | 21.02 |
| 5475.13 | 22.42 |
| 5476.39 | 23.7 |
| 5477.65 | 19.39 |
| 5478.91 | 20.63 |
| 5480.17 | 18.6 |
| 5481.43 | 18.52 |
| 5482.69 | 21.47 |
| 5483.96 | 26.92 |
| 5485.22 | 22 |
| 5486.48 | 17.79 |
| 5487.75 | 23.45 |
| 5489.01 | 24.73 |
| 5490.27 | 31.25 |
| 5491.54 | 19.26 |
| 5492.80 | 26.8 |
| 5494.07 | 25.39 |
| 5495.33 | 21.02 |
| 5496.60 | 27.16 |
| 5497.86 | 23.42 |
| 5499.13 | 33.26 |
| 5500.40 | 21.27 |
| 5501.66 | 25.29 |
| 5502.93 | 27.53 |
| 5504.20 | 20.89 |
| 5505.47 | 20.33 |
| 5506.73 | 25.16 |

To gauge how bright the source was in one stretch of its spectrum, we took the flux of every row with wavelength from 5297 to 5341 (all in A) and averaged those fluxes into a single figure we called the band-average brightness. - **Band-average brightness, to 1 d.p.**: 22.0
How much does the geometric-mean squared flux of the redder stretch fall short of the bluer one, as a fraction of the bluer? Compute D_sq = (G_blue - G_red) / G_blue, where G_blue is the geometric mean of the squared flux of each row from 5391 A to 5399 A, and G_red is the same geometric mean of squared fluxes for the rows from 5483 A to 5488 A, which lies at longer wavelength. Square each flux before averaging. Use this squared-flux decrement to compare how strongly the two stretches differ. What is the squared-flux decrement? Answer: -0.15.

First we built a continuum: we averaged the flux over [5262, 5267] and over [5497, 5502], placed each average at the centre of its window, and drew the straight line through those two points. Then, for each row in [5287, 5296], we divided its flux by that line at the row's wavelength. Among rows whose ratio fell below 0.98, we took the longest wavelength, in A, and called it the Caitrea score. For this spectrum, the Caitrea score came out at 5295.34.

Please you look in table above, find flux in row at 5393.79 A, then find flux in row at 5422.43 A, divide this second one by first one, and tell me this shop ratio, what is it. 0.98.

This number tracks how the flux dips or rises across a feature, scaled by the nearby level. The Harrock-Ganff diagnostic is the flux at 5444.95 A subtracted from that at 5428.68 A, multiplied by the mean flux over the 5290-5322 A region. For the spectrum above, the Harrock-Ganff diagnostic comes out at -18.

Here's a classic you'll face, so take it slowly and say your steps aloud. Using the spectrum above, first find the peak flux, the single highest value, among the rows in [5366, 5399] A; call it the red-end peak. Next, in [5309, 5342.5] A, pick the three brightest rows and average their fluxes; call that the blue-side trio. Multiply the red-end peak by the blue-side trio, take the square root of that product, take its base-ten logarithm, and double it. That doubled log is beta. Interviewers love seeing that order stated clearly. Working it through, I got 2.81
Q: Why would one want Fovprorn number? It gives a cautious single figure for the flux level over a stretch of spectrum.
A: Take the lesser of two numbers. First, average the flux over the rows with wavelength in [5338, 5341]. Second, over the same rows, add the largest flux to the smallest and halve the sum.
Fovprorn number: 18.7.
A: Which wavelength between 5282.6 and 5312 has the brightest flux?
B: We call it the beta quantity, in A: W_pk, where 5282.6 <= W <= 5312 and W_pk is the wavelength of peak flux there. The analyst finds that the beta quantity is 5286.81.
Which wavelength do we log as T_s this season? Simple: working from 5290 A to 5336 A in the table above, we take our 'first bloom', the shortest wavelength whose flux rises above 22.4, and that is 5291.69 A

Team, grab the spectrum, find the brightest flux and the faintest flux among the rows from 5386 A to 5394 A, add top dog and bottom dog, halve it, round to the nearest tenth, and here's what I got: 22.3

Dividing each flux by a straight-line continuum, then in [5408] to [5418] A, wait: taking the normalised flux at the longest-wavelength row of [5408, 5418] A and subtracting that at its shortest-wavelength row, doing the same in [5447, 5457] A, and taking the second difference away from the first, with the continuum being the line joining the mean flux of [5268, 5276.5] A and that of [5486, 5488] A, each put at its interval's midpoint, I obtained 0.10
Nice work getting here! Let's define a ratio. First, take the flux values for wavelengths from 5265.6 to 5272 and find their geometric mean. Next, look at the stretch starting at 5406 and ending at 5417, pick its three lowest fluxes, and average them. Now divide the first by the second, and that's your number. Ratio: 1.09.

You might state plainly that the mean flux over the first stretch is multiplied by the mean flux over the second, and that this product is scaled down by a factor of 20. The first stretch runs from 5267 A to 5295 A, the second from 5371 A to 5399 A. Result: 23.5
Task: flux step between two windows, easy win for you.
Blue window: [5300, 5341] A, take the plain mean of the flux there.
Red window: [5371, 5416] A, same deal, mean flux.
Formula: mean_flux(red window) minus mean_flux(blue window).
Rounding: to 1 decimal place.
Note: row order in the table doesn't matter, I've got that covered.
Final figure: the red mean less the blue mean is -1.2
